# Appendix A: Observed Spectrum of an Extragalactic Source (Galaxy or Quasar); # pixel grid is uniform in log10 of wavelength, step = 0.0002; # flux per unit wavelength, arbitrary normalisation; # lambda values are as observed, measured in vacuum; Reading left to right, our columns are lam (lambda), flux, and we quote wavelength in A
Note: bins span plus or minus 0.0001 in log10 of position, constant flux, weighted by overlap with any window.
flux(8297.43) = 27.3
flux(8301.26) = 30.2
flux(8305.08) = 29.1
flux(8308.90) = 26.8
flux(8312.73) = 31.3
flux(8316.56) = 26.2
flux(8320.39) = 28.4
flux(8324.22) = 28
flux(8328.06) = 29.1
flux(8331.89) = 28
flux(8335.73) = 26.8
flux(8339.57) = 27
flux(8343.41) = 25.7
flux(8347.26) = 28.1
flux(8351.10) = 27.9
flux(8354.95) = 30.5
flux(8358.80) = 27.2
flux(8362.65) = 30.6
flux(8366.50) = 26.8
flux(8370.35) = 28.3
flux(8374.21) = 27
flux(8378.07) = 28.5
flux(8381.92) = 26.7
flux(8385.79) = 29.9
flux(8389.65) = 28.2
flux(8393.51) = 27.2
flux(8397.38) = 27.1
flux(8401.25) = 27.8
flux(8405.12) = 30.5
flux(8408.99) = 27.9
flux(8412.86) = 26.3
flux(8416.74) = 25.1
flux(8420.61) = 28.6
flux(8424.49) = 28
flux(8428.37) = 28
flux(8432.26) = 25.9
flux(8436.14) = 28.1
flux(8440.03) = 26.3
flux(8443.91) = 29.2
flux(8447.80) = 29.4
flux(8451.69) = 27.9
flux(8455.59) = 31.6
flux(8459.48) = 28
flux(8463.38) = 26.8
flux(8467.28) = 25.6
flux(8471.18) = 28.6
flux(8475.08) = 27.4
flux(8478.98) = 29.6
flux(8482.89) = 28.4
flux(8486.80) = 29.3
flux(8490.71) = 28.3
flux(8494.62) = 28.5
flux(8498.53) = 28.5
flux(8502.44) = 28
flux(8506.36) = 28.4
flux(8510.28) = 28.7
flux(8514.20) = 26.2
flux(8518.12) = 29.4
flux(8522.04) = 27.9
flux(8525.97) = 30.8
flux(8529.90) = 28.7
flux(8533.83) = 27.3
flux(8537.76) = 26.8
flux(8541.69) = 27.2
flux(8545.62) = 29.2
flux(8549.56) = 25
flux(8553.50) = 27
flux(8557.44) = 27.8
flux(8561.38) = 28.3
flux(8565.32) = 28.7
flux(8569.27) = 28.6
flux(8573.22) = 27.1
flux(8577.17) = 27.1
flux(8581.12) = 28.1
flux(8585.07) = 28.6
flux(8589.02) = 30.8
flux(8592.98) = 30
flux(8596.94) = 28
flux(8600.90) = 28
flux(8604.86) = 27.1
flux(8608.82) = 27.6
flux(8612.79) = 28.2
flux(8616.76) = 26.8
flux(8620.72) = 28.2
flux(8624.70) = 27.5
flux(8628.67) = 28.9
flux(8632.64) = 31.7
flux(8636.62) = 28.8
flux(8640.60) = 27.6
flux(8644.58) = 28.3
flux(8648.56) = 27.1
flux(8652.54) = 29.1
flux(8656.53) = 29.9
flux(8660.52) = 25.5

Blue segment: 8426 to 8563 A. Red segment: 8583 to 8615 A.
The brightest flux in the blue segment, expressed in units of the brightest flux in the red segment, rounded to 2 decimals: 1.03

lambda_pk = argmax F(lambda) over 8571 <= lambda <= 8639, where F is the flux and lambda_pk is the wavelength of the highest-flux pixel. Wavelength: 8632.64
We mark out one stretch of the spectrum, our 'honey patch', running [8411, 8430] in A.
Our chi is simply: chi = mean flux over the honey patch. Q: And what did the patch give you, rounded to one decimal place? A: 27.2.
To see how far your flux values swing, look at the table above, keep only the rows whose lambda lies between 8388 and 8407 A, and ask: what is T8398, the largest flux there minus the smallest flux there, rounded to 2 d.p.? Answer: 3.40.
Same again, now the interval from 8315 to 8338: 2.90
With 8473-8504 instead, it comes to 2.20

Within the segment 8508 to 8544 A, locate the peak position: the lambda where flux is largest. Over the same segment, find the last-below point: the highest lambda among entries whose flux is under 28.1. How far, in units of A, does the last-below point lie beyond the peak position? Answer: 15.7 A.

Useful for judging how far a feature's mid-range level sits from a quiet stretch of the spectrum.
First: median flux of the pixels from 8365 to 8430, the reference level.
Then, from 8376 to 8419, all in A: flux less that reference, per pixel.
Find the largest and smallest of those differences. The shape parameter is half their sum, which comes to -0.10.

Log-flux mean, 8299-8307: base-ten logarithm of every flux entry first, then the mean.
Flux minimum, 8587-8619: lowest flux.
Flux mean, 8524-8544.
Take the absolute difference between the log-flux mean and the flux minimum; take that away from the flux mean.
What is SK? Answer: 2.8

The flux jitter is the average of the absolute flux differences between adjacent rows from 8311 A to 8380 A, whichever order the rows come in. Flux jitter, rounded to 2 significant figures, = 1.9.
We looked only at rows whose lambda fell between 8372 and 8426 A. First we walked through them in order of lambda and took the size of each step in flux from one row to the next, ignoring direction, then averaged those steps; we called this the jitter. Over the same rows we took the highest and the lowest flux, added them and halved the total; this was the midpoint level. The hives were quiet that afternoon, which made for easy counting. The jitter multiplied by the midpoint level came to 47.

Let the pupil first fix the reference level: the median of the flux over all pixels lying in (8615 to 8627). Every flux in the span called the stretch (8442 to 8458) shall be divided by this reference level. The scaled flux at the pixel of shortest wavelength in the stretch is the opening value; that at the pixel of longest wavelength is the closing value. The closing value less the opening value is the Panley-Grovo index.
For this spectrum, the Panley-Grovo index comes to 0.087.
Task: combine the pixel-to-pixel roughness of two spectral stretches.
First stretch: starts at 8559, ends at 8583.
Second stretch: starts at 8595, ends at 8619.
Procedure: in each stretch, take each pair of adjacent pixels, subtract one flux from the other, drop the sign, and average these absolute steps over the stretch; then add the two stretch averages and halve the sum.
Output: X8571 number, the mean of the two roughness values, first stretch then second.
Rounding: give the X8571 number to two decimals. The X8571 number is 0.64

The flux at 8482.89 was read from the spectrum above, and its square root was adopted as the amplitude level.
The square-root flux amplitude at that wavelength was 5.33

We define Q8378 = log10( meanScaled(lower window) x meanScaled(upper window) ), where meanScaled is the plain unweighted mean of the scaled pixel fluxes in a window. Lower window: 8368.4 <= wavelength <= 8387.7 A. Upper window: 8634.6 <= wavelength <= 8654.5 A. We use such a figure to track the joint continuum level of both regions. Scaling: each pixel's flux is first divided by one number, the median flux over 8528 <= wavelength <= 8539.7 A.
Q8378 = 0.026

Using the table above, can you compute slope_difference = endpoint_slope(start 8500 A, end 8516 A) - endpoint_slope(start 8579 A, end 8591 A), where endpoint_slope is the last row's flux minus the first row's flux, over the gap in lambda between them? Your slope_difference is -0.49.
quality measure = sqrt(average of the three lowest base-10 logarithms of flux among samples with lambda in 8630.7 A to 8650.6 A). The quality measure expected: 1.20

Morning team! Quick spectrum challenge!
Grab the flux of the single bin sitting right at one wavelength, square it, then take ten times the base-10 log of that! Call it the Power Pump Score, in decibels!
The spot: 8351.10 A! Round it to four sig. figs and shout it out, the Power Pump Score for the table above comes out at 28.91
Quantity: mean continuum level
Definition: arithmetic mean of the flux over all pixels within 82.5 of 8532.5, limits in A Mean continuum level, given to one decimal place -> 28.2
